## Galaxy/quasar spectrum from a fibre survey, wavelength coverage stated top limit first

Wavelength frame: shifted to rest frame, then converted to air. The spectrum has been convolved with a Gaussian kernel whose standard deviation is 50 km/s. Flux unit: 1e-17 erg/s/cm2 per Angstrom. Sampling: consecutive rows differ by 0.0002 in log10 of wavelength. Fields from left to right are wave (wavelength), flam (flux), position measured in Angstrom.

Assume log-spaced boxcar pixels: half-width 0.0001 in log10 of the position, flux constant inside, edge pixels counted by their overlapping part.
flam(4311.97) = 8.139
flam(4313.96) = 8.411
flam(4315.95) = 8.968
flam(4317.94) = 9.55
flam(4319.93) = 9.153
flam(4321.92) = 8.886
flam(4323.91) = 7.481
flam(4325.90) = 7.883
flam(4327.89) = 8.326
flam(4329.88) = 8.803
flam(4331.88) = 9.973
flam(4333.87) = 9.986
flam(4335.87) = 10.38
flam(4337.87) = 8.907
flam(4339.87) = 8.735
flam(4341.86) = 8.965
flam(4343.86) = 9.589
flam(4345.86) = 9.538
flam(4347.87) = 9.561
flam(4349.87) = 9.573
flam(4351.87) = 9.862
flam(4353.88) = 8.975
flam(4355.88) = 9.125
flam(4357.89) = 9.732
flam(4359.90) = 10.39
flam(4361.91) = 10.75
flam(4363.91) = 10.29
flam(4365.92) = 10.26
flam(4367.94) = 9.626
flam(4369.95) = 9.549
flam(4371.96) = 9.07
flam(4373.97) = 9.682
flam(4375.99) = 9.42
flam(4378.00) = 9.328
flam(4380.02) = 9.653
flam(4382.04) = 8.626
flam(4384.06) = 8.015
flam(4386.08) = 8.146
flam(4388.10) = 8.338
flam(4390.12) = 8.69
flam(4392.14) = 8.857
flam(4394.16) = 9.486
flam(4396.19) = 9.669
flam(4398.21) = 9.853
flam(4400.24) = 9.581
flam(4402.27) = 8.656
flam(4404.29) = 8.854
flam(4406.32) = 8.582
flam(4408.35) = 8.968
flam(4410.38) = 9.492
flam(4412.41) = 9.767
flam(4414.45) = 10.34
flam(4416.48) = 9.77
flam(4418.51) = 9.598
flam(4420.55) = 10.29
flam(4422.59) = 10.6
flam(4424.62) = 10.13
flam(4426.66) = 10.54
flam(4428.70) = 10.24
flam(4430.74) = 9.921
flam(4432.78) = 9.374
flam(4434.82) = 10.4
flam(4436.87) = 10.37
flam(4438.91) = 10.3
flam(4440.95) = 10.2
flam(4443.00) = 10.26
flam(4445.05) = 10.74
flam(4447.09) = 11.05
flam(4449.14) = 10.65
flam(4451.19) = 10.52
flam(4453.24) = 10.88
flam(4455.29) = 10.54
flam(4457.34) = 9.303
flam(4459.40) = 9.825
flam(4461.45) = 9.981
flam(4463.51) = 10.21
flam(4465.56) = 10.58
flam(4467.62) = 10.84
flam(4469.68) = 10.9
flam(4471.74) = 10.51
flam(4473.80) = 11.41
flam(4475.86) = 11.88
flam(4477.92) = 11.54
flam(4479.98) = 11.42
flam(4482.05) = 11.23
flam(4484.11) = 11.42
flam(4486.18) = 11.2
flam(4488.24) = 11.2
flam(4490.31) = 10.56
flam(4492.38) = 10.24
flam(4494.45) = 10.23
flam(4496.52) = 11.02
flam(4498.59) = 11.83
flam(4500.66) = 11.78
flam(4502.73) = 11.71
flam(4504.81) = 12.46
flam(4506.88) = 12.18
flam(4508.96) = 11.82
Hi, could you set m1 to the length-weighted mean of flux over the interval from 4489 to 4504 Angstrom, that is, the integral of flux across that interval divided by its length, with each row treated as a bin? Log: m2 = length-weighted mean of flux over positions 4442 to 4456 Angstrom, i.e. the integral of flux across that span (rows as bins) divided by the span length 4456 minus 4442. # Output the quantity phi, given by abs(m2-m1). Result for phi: 0.4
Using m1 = 11.1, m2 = 10.7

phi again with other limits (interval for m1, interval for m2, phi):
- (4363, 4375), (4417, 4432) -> 0.4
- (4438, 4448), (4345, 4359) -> 1.0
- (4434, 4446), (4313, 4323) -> 1.4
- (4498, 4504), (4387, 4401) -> 2.6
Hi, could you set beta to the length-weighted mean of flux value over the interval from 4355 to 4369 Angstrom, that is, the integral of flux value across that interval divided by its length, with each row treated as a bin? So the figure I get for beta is 10.0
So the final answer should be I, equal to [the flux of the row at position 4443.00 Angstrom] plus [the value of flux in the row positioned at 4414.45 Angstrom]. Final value 20.6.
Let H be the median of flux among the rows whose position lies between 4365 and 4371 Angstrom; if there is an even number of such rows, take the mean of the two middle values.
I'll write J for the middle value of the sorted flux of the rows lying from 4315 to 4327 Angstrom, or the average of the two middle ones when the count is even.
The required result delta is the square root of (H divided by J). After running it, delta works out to 1.04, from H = 9.6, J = 8.9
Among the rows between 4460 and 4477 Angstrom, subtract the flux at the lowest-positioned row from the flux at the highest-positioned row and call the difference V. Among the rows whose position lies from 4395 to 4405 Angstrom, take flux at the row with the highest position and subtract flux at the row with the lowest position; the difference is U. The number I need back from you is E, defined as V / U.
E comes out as -2.3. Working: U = -0.8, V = 1.9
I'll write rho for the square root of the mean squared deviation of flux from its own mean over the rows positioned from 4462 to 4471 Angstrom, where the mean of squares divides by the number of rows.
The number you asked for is 0.27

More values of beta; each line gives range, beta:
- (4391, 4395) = 9.2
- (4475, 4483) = 11.5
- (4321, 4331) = 8.3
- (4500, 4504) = 11.8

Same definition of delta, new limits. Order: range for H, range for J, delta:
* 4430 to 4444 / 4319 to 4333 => 1.08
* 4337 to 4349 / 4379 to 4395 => 1.03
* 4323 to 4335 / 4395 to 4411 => 0.96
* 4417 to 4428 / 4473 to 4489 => 0.95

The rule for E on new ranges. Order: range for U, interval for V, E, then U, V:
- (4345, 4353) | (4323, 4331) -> 4.1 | 0.3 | 1.3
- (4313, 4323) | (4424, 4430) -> 0.2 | 0.5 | 0.1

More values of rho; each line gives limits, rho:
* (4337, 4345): 0.32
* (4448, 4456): 0.14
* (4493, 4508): 0.70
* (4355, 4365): 0.57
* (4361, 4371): 0.45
